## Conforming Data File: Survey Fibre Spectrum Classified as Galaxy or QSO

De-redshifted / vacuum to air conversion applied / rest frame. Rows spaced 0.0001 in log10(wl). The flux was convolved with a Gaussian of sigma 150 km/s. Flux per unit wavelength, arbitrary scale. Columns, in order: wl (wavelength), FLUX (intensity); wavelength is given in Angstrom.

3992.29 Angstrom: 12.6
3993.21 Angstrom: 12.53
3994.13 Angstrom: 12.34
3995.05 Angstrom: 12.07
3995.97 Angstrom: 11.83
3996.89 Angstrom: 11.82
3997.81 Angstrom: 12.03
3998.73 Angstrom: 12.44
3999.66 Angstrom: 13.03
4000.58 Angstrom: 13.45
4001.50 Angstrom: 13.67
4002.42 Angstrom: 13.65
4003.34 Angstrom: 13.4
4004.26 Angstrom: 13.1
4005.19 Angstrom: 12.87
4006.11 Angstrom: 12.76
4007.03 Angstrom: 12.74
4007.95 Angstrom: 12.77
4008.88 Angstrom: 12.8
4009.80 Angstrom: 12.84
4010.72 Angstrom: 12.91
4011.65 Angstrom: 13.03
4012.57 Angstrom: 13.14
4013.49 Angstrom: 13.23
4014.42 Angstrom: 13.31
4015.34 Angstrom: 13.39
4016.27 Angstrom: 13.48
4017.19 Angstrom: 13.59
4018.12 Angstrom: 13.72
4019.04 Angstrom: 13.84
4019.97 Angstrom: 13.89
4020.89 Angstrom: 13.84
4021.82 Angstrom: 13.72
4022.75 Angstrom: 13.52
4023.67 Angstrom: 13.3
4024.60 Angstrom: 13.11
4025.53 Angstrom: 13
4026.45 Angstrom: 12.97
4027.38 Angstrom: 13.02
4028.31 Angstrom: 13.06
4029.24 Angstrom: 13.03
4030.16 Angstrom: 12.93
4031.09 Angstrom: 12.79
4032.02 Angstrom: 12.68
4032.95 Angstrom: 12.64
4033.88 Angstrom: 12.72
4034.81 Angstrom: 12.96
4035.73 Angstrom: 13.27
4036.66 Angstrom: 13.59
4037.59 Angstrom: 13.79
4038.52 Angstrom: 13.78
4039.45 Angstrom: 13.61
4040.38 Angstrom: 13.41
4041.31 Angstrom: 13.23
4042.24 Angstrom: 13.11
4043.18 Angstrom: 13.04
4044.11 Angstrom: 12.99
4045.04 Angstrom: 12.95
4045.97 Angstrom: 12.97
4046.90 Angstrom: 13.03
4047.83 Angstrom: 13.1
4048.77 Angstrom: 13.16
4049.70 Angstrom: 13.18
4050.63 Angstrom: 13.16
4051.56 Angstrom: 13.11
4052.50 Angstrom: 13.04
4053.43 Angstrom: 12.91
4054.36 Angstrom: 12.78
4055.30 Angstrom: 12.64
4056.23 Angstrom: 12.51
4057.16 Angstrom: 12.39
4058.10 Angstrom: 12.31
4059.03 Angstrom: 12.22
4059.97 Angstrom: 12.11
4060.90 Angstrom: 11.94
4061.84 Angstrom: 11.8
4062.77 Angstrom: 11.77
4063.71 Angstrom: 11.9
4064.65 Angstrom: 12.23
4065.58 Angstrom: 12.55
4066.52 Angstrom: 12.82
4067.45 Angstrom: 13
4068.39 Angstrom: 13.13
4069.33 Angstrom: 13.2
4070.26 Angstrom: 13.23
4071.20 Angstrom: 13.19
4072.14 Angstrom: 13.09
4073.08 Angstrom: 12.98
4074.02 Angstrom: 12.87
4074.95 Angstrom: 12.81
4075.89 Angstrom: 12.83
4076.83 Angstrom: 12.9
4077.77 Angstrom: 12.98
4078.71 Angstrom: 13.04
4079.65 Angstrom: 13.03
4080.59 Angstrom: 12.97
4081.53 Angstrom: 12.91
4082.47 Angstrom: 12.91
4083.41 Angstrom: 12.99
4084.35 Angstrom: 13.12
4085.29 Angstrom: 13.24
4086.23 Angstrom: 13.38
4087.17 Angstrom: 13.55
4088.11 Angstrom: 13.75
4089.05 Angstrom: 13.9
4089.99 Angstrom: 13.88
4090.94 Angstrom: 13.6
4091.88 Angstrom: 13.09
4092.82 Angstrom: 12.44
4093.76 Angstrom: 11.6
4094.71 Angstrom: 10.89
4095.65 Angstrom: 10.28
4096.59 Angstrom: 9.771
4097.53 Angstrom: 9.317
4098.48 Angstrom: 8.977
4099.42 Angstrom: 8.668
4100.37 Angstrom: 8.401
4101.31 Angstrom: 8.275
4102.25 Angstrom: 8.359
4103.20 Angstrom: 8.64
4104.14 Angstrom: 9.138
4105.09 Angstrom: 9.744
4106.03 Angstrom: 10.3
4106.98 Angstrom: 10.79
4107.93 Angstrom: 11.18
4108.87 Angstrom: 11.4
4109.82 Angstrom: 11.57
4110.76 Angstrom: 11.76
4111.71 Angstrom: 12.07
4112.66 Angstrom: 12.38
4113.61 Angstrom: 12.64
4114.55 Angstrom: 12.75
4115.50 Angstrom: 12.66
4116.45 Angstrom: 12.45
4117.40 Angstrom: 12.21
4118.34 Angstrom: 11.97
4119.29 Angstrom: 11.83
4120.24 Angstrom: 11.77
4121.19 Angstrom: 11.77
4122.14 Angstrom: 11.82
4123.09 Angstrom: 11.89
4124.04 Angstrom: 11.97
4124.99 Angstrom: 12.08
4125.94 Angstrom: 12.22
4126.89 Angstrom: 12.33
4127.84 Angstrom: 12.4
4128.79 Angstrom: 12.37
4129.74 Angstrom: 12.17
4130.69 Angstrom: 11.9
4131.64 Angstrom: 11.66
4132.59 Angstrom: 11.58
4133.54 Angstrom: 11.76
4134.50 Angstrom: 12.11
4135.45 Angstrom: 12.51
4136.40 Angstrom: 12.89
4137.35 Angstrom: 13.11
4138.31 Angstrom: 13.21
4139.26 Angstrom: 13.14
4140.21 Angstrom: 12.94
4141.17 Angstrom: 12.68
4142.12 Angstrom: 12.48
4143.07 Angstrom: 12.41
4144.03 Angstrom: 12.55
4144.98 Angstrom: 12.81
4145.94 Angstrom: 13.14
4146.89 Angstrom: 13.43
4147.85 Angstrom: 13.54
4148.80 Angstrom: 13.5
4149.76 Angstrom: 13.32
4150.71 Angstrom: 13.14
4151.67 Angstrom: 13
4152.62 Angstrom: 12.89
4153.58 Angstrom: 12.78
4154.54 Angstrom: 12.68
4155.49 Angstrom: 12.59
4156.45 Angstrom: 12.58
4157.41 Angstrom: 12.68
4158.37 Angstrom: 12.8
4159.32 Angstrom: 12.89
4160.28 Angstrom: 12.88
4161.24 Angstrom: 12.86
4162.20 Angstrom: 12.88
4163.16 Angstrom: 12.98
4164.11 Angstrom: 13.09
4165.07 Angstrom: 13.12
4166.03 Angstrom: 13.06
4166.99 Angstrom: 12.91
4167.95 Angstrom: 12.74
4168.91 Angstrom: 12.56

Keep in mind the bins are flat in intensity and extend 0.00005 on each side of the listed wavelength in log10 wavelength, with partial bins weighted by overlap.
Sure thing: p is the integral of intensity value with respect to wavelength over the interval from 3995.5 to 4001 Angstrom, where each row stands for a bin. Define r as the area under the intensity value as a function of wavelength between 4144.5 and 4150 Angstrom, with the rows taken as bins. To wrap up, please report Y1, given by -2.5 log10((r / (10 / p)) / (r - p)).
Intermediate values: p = 68.3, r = 73.1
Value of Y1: -5.0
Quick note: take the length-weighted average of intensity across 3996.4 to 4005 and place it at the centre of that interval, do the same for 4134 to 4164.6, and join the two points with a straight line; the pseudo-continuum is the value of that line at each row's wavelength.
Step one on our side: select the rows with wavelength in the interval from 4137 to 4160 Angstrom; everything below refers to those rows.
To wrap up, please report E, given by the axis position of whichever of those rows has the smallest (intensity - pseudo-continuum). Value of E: 4143.07 Angstrom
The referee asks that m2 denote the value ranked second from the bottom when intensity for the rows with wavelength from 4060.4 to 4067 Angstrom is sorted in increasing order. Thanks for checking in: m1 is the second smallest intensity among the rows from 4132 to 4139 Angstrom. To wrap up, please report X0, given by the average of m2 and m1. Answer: 11.8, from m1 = 11.76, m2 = 11.8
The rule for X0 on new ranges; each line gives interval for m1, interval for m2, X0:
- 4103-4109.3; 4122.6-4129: 10.6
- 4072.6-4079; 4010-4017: 12.9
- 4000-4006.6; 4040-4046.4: 12.9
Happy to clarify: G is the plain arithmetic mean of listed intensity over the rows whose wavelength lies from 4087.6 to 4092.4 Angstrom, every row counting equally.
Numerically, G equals 13.6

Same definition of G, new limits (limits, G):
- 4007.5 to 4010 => 12.8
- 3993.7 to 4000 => 12.2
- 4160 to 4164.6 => 12.9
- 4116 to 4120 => 12.1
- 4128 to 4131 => 12.1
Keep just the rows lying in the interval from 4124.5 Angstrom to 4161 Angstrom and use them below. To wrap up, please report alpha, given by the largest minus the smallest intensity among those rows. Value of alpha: 2.0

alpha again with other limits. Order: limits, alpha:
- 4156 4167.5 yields 0.5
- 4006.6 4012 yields 0.3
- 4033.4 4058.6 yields 1.5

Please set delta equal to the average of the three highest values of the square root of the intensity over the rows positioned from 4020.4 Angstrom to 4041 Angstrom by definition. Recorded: 3.72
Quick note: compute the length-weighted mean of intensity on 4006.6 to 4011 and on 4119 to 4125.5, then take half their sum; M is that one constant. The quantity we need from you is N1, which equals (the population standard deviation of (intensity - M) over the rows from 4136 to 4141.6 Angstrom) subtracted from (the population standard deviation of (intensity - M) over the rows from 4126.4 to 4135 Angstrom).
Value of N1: 0.12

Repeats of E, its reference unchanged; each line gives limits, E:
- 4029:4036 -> 4032.95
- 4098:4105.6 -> 4101.31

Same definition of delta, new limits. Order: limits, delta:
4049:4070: 3.63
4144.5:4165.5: 3.67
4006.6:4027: 3.72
